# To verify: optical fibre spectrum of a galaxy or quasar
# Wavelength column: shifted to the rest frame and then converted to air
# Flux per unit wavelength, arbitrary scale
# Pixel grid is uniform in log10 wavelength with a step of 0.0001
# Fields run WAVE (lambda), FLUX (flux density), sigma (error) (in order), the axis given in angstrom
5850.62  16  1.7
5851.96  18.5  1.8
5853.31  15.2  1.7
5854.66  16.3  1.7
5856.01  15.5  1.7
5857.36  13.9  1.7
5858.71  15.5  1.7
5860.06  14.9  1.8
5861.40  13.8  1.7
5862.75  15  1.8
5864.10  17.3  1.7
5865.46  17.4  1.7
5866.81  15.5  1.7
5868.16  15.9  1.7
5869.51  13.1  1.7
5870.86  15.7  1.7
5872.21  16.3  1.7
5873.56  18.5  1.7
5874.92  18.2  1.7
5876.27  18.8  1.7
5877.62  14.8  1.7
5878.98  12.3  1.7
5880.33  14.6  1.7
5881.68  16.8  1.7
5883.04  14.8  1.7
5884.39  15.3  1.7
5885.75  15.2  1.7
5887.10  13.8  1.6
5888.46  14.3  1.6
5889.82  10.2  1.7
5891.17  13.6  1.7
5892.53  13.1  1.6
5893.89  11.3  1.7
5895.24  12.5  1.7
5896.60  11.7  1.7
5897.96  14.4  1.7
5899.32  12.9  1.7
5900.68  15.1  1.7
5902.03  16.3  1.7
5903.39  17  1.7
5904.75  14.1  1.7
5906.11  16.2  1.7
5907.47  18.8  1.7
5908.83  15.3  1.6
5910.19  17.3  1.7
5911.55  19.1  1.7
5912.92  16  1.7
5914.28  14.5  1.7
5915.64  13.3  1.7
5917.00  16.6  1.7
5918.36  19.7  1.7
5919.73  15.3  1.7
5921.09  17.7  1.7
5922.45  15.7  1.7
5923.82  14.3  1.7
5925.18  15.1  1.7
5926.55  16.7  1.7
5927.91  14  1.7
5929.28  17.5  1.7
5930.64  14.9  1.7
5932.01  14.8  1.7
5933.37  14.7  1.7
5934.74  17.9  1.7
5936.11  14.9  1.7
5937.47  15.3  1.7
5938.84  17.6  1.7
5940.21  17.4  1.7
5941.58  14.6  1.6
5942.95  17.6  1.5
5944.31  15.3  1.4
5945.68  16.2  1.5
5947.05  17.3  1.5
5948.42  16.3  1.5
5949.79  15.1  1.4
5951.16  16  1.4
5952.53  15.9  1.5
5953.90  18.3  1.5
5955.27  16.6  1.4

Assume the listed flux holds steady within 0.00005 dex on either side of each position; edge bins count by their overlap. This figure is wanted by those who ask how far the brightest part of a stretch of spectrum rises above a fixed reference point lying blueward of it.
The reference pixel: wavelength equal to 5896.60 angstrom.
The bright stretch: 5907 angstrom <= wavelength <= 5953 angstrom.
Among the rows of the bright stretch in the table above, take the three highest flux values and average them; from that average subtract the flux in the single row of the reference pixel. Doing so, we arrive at 7.5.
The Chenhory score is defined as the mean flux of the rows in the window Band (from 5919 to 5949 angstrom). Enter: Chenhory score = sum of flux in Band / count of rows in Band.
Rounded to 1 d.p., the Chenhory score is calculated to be 16.0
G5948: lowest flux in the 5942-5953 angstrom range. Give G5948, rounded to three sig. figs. 15.1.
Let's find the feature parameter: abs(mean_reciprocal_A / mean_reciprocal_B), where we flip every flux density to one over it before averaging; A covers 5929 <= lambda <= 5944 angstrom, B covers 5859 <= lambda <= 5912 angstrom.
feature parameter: 0.93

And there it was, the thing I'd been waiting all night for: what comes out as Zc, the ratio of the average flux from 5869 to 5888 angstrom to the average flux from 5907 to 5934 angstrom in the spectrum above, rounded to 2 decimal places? 0.97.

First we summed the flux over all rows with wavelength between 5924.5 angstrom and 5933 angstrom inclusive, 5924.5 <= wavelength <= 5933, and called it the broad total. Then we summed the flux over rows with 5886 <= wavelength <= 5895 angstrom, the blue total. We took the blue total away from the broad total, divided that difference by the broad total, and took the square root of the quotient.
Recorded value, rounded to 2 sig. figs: 0.42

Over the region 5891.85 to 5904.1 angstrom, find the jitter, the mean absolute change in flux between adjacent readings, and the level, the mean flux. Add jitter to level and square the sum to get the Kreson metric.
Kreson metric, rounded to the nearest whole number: 235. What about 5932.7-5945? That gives 335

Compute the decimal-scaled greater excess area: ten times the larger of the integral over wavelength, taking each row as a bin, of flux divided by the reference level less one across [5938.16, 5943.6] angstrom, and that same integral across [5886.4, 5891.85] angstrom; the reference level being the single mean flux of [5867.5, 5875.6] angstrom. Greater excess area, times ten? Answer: 1.7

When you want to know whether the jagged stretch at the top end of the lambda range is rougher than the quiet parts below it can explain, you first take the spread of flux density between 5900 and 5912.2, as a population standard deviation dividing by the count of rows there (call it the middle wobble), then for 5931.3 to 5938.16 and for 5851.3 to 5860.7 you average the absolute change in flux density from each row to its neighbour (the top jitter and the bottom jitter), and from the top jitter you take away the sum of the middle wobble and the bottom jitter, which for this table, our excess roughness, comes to -1.4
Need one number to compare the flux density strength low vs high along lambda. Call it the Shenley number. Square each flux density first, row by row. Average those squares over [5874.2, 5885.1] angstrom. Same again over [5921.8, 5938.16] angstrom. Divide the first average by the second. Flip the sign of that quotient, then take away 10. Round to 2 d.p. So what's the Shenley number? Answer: -11.04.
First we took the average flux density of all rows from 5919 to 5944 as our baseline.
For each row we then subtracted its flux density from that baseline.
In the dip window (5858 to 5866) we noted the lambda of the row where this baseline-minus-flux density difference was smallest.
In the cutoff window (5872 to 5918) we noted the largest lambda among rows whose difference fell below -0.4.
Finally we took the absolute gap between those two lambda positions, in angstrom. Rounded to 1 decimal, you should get 51.5 angstrom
